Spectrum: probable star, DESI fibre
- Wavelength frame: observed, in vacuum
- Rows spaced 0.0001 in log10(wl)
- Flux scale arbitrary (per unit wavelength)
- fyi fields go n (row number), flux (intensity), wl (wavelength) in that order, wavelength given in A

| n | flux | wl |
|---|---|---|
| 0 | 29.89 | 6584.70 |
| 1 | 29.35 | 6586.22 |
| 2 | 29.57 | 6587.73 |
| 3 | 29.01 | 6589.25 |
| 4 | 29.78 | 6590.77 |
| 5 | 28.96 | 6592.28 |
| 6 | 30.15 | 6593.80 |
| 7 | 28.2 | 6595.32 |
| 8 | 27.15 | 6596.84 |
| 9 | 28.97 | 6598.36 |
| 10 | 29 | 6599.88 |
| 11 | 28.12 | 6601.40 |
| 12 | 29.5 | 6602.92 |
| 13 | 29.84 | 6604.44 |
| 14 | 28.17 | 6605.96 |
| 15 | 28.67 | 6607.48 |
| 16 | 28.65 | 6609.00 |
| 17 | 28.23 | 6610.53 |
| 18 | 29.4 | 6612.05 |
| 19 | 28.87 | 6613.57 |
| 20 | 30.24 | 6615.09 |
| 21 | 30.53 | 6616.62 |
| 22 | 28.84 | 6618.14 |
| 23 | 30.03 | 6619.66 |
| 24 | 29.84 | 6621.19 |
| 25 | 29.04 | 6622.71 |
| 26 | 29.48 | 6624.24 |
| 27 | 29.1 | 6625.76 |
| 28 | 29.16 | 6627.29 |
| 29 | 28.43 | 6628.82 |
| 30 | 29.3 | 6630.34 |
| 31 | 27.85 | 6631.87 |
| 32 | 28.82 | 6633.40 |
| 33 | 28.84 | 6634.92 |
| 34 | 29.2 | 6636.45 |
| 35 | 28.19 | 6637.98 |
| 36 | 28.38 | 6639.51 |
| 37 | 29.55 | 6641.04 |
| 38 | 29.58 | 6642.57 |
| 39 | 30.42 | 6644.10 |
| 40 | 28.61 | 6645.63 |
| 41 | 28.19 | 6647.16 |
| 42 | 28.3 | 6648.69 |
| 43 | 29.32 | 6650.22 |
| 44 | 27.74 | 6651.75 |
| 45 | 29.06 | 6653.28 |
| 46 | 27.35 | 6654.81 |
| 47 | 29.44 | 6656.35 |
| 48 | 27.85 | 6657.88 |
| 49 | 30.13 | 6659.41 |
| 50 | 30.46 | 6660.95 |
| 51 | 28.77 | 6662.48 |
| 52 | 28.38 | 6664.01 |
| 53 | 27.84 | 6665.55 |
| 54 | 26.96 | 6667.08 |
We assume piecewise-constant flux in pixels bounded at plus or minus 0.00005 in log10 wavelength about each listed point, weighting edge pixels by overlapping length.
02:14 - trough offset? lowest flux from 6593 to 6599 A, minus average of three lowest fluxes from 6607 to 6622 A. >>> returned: -1.4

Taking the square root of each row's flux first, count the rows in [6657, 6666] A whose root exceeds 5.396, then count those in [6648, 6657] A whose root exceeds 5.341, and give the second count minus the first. 1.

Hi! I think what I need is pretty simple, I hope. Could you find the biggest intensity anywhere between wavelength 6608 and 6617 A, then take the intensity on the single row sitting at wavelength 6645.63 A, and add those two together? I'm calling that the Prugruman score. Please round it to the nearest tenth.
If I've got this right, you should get 59.1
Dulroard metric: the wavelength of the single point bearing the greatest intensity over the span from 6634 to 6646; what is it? 6644.10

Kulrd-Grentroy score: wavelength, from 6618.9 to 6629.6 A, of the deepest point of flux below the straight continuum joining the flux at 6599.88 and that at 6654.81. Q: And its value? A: 6628.82 A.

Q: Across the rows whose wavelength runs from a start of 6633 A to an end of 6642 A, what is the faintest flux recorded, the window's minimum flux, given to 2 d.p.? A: 28.19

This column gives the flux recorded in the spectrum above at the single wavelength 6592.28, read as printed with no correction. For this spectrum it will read 28.96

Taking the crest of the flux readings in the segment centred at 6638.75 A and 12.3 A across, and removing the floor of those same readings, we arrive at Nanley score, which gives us 2.23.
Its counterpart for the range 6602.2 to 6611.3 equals 1.67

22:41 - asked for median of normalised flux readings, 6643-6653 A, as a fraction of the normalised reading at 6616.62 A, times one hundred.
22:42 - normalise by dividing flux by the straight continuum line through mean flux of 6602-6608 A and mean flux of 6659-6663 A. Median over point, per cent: 91.9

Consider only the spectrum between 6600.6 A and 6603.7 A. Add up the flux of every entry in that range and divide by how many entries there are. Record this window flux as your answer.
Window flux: 28.8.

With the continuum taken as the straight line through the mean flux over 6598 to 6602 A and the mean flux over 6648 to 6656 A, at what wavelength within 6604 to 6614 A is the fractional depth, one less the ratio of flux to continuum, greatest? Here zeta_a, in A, 6605.96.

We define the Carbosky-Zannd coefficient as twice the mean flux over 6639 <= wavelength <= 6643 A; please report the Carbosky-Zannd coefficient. 58.3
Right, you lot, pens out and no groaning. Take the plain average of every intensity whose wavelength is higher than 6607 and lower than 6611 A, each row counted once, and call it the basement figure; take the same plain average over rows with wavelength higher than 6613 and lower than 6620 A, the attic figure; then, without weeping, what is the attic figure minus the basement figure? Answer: 1.2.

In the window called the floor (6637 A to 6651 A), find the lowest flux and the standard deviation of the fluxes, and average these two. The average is 14.5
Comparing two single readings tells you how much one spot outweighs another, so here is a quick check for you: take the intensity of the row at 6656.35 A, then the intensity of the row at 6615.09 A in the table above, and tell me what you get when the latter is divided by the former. 1.03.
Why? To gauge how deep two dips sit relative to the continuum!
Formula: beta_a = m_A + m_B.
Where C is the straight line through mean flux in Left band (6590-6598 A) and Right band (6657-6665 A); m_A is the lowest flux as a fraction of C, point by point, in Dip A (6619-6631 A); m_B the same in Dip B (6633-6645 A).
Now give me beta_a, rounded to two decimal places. 1.95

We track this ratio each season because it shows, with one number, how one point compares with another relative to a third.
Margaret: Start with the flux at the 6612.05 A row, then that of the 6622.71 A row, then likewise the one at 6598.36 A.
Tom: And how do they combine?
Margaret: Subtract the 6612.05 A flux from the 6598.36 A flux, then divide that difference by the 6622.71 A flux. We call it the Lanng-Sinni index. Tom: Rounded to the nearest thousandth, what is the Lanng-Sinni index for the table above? -0.015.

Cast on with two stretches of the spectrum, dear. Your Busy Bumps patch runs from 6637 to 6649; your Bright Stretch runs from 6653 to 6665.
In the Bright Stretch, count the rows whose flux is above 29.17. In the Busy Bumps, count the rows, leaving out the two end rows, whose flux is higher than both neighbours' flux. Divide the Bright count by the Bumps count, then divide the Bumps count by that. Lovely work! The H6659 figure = 0.33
